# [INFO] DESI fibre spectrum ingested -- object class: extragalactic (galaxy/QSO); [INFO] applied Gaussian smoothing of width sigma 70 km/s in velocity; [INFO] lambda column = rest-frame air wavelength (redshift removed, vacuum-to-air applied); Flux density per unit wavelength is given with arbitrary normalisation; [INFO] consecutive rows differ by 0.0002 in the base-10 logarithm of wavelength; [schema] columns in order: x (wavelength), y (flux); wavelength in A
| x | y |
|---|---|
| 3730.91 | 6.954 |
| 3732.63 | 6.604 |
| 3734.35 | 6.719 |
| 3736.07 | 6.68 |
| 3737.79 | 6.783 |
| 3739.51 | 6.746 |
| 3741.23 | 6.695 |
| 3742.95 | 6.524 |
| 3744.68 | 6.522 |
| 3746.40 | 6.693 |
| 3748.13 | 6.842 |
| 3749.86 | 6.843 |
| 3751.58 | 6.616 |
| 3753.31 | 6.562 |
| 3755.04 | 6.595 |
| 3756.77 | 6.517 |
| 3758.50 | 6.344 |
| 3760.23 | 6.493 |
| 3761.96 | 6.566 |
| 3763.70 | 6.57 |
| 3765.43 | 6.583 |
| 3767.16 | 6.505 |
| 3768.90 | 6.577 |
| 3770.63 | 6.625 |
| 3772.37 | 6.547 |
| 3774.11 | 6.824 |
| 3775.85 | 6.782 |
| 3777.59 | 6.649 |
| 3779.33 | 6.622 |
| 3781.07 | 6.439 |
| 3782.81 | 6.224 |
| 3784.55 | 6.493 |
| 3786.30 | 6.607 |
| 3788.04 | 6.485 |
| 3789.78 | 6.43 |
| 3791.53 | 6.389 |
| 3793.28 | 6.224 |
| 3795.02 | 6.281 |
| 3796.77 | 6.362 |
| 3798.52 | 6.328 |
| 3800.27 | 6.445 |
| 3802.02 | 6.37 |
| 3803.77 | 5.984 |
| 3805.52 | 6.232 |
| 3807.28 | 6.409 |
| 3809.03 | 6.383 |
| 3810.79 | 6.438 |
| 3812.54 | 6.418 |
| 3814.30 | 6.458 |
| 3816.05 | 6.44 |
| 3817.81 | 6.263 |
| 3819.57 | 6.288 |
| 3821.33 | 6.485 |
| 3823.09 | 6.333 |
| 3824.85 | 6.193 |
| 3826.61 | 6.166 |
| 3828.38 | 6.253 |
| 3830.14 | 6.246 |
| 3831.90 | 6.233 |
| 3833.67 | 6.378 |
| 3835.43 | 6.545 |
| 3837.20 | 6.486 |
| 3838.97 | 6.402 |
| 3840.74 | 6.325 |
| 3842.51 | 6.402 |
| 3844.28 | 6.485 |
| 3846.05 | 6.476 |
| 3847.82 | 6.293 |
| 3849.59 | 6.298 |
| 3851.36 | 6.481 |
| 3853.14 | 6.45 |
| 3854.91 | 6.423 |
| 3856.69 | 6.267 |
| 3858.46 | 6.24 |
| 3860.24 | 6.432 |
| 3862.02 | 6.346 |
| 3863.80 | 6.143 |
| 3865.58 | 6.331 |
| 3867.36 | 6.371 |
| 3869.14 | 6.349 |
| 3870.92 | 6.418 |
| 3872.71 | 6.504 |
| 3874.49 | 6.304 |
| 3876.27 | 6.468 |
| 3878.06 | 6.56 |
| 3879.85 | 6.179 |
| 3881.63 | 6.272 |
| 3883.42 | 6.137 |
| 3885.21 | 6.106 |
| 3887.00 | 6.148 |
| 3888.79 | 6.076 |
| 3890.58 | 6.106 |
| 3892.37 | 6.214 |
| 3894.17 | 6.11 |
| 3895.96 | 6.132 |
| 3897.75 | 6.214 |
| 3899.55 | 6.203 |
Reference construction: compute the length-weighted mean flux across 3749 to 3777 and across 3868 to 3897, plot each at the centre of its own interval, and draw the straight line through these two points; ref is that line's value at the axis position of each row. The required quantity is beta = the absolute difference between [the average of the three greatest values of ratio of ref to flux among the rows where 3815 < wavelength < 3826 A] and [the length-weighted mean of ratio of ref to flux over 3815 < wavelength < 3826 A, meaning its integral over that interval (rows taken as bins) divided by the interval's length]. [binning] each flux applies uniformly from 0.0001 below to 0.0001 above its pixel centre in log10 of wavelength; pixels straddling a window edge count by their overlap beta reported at 0.0127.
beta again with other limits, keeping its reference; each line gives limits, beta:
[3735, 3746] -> 0.0119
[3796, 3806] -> 0.0168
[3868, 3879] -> 0.0124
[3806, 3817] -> 0.0031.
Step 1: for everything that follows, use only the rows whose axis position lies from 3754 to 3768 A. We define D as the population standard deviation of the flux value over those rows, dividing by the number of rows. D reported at 0.076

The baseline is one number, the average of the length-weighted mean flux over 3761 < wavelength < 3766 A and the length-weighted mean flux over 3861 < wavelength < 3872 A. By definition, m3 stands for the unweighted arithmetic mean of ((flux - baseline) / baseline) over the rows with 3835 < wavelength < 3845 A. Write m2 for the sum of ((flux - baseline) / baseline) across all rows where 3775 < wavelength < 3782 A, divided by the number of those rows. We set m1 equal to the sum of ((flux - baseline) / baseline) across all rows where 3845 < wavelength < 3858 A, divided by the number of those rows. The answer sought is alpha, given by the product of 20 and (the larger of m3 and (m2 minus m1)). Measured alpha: 0.7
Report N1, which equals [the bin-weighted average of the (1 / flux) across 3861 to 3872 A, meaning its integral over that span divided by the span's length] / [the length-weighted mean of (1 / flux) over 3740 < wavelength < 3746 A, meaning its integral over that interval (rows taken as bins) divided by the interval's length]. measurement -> 1.04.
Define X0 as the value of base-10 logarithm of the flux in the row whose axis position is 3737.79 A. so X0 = 0.831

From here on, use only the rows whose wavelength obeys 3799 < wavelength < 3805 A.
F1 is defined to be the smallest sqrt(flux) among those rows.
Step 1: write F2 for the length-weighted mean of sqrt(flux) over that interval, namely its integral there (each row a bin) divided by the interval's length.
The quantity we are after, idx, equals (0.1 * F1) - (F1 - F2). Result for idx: 0.303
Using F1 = 2.45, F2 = 2.50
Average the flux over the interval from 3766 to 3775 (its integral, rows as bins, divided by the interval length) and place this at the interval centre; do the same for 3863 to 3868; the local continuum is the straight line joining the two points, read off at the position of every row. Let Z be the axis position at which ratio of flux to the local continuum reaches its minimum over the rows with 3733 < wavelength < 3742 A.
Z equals 3736.07 A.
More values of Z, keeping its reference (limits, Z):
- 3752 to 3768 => 3758.50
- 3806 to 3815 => 3809.03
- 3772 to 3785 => 3782.81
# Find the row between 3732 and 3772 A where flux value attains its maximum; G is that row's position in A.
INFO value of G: 3749.86 A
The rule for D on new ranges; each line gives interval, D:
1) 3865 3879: 0.085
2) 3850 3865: 0.112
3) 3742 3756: 0.123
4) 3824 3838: 0.132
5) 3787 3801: 0.082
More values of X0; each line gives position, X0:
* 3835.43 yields 0.816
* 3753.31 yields 0.817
